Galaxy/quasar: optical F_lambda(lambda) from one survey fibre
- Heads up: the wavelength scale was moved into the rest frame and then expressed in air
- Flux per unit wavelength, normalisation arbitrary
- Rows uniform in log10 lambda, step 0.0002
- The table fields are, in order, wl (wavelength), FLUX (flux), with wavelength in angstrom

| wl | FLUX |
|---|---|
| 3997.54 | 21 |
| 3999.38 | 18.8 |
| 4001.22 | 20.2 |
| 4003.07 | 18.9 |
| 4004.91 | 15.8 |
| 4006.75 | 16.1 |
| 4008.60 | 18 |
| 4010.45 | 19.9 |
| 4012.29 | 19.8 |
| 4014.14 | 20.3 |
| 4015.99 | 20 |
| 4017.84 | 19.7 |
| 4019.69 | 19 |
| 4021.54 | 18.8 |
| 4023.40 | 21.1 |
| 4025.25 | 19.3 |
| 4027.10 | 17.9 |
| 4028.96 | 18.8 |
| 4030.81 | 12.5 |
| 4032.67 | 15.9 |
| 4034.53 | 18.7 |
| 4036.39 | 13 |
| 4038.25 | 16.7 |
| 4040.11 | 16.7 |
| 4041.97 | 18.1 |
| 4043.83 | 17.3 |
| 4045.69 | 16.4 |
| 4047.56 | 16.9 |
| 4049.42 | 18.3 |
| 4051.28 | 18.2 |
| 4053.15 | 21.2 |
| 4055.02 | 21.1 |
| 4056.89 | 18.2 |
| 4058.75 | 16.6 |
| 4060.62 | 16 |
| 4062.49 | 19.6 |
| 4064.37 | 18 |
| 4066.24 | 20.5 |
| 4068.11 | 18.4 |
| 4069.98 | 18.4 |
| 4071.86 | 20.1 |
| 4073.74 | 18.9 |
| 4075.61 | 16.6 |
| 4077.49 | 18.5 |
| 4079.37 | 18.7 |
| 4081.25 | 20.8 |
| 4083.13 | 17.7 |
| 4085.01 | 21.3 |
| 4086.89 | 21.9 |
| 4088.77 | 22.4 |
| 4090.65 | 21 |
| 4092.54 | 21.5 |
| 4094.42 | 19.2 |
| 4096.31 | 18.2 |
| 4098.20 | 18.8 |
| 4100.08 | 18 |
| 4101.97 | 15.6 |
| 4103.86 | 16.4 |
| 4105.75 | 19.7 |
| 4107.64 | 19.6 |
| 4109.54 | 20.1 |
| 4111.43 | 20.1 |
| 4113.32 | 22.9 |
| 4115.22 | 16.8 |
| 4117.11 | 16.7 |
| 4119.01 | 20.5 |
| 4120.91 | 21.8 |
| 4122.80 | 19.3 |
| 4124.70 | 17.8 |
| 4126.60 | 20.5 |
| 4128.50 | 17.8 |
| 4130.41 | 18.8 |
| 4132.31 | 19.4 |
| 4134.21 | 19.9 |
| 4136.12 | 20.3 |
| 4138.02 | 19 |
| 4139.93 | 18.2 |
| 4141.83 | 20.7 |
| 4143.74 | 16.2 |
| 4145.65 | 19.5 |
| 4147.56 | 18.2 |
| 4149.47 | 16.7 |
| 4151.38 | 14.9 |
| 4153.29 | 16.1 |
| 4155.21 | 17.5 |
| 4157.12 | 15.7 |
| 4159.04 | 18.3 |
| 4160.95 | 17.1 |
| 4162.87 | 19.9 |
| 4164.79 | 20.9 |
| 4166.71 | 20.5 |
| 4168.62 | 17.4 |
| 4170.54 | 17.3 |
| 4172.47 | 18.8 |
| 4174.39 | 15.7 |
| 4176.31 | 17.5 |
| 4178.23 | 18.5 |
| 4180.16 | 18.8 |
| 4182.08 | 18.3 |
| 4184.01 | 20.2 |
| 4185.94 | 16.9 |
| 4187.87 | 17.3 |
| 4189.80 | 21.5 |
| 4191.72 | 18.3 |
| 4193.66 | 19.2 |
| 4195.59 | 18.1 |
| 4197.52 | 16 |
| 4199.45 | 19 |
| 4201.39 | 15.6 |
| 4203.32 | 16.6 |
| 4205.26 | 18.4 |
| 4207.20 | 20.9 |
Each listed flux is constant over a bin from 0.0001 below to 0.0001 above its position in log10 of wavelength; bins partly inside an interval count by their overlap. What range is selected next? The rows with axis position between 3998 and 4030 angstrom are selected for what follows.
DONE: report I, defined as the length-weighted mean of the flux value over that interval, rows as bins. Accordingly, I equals 19.0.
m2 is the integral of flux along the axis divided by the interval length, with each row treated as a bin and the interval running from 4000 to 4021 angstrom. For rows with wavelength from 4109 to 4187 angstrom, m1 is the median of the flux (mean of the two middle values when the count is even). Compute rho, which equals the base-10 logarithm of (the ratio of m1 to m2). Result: -0.01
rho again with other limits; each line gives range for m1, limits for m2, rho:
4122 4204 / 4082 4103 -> -0.03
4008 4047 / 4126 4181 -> 0.01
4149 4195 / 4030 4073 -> 0.00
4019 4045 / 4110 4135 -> -0.03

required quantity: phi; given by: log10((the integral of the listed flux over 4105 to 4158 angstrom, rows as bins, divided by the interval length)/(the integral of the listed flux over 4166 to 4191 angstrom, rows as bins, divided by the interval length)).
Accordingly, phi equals 0.01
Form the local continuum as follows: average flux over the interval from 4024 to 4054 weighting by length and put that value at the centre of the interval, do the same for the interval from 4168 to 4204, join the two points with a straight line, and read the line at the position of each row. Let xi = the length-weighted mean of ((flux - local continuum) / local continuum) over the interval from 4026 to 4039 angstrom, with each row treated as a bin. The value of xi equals -0.06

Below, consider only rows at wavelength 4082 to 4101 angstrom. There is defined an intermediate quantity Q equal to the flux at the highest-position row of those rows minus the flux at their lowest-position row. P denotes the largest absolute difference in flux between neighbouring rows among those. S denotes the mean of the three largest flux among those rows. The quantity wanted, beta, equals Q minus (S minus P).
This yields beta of -18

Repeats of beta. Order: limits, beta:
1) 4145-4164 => -16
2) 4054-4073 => -18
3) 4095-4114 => -13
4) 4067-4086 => -14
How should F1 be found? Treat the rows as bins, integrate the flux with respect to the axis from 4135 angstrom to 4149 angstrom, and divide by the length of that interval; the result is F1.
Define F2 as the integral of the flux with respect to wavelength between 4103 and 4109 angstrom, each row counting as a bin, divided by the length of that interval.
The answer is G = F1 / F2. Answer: 1.01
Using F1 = 18.8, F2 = 18.7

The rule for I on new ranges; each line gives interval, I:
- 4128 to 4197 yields 18.3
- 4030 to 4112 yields 18.5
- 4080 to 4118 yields 19.4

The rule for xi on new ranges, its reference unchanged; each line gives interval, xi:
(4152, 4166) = 0.00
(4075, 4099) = 0.13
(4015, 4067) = 0.04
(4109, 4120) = 0.11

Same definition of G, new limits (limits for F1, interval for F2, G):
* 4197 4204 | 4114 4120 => 0.93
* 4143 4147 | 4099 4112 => 0.97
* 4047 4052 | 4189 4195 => 0.92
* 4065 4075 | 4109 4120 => 0.98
